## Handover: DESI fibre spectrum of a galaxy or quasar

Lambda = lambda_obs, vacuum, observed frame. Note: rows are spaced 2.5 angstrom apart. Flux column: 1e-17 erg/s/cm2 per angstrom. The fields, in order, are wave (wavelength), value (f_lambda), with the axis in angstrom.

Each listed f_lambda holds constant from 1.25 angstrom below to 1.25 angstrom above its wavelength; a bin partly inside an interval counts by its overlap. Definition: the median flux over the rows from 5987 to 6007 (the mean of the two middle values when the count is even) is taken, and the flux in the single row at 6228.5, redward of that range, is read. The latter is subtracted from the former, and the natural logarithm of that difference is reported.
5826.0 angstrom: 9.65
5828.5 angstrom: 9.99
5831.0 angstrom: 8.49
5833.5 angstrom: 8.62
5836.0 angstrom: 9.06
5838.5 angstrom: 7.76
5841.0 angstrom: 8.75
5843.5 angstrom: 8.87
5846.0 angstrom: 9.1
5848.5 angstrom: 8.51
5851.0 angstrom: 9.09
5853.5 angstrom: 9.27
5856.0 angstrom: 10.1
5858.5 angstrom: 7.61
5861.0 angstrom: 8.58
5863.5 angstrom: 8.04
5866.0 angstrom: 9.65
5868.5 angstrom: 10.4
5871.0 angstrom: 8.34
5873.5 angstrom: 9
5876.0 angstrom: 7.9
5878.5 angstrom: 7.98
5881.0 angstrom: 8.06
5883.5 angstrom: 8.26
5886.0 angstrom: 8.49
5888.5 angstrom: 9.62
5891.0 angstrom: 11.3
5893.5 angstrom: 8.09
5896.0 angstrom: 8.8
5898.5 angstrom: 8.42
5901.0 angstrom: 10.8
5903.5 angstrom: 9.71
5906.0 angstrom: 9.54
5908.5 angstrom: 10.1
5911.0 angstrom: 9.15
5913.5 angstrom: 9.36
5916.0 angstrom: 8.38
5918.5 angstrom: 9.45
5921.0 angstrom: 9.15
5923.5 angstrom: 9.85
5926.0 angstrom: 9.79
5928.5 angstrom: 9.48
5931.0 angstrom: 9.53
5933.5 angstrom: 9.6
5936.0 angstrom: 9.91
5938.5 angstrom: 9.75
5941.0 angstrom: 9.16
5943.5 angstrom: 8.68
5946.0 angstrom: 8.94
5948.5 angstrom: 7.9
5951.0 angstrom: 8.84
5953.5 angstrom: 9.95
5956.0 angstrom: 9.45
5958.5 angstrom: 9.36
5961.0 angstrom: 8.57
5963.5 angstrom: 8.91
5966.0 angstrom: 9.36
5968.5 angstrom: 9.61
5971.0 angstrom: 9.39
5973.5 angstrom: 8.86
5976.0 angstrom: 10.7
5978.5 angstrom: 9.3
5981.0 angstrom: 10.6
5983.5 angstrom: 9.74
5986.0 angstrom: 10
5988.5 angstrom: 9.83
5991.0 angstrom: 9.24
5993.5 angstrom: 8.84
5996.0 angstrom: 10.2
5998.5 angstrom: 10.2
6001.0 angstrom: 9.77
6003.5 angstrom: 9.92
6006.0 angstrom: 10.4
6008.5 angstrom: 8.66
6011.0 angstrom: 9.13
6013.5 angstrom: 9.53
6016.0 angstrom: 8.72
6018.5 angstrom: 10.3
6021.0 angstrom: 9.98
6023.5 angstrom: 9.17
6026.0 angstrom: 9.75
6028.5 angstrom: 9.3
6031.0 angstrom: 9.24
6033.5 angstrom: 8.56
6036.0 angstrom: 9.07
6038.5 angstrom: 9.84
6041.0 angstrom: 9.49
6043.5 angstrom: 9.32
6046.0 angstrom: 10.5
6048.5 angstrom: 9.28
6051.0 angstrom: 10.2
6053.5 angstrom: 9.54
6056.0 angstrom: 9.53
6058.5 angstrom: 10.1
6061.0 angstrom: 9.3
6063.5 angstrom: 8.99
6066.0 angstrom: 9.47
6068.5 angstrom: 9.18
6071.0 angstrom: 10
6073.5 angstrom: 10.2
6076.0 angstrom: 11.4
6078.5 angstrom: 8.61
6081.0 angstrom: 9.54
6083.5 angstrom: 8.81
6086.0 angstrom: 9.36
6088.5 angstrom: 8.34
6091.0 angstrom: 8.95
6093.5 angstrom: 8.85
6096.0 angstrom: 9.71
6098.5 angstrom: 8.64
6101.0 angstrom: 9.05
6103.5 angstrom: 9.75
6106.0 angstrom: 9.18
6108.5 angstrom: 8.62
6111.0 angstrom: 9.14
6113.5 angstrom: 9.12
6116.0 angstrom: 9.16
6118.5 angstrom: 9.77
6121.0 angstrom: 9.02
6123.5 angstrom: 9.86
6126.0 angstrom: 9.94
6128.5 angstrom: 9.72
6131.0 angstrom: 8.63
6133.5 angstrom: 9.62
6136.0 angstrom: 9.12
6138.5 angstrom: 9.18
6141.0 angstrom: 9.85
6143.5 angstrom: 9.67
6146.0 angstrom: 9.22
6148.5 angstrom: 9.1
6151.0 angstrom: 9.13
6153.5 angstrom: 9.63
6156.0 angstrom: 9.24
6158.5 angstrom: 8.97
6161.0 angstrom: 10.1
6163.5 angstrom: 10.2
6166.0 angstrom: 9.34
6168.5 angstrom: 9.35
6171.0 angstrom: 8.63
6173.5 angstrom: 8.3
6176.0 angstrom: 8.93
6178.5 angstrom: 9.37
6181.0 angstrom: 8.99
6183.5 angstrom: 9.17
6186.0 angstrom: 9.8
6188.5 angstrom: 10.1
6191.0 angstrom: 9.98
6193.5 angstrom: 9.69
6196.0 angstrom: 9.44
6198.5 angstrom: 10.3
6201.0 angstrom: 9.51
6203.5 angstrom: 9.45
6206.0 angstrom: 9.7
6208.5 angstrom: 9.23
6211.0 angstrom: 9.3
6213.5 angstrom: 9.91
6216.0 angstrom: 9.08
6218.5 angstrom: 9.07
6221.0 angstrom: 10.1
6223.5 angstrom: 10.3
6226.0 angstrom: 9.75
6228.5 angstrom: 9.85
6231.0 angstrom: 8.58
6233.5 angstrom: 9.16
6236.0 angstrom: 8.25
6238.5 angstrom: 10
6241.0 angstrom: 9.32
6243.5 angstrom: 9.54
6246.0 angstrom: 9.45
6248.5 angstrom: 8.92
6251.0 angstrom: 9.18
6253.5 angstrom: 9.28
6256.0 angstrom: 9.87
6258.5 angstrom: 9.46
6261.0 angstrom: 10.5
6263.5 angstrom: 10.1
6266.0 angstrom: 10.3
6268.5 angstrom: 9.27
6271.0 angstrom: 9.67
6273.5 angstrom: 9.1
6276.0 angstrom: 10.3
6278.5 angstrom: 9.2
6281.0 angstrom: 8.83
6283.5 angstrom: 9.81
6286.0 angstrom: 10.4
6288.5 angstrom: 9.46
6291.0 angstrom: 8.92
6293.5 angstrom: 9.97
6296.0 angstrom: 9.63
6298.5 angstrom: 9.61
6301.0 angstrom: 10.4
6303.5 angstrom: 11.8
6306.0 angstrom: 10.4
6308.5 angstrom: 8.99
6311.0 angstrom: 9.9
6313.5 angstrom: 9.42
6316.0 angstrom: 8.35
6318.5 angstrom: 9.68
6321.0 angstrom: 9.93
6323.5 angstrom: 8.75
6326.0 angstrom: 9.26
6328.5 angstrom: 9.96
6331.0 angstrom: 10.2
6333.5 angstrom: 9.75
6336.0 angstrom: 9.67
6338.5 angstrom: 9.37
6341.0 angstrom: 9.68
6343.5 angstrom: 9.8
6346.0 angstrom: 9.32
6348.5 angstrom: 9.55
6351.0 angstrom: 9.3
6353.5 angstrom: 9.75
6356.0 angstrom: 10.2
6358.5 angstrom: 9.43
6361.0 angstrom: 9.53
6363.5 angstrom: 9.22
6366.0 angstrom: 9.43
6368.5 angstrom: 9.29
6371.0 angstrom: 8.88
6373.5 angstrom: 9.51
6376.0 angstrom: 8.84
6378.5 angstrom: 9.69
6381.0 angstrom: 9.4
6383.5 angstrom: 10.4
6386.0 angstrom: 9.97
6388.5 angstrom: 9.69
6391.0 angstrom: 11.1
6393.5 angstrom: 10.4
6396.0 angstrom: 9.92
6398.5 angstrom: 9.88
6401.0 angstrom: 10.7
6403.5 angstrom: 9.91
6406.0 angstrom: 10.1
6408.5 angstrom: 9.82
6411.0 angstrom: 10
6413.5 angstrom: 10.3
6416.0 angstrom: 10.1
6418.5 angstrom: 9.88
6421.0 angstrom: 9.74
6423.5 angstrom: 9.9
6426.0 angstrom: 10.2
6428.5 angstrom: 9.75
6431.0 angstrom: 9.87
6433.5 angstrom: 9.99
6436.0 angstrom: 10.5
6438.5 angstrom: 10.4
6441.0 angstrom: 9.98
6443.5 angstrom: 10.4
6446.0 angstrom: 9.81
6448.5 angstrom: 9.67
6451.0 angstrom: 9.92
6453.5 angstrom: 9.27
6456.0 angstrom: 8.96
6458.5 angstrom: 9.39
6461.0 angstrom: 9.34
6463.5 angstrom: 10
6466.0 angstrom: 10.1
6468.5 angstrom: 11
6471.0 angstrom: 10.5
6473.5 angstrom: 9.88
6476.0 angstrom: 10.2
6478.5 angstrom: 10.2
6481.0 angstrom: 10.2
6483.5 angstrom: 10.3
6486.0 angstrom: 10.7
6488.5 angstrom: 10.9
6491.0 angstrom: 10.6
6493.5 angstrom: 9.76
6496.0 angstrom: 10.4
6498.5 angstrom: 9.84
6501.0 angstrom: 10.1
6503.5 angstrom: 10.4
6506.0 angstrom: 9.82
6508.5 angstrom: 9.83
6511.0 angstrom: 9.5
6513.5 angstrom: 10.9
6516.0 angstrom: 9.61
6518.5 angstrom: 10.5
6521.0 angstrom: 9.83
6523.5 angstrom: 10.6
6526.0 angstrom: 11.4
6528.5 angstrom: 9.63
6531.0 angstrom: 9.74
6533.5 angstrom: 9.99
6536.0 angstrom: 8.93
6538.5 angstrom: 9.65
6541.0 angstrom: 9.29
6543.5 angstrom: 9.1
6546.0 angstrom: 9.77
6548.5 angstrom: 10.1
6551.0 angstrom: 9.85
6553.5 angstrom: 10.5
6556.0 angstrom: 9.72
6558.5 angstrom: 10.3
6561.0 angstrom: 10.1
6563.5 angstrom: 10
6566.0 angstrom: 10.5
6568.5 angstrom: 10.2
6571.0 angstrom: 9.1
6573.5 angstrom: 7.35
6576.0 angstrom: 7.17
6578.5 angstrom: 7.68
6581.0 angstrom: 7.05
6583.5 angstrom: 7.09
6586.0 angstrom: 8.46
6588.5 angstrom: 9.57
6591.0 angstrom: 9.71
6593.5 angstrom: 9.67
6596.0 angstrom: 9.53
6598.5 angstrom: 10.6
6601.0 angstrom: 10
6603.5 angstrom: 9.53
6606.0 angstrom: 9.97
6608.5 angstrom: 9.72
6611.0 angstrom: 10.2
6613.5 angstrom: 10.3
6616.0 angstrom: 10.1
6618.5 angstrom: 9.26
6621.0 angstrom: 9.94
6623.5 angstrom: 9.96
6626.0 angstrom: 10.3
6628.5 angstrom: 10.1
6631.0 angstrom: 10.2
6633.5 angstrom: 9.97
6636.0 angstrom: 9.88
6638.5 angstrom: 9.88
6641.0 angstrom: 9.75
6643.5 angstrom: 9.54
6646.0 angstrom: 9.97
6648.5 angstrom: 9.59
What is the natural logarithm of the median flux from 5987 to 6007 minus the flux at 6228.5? -3.7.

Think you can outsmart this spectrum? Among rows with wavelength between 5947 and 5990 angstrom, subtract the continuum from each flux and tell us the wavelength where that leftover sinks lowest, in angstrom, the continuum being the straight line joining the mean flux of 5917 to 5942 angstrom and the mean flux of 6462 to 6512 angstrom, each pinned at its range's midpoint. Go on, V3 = 5948.5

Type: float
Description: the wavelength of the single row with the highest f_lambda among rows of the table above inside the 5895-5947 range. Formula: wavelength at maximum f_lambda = 5901.0 angstrom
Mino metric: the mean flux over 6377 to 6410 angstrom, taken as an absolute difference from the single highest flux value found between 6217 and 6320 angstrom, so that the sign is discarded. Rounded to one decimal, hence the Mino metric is 1.7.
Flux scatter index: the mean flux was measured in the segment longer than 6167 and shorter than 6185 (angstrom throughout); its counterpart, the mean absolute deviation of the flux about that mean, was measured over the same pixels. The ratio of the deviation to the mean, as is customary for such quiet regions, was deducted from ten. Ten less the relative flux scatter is 9.97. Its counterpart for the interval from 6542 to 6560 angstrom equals 9.97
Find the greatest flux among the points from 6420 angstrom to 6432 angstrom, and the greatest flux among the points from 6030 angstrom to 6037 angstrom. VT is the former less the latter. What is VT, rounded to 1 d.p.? 1.0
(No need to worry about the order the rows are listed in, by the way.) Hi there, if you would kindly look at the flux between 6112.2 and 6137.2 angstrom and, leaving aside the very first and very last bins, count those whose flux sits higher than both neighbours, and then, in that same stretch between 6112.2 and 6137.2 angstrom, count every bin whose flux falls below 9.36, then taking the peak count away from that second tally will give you 2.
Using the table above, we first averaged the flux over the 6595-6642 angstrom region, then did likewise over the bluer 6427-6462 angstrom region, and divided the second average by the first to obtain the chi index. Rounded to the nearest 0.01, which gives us 0.98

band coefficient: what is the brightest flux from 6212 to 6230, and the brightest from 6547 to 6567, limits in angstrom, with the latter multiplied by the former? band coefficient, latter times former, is 108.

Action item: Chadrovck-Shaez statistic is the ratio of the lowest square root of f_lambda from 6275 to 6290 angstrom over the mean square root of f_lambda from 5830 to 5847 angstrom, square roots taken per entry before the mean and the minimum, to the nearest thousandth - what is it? 1.010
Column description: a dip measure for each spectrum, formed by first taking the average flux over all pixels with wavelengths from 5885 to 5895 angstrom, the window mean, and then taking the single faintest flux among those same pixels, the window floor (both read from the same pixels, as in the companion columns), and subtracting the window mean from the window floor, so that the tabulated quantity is -1.29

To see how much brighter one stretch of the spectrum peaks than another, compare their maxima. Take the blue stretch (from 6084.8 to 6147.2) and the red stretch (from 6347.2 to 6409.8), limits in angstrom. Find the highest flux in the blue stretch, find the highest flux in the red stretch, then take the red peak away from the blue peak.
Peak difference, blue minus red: -1.2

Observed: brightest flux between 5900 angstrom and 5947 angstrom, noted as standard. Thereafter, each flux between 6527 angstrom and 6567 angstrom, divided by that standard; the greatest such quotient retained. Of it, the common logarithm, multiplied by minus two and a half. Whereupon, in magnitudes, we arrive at 0.031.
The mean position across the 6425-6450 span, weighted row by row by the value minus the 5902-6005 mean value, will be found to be 6436.9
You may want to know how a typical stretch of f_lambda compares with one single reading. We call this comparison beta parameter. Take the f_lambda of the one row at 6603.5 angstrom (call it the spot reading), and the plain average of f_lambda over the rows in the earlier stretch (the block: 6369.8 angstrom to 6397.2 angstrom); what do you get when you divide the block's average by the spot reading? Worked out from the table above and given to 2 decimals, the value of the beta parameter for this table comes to 1.03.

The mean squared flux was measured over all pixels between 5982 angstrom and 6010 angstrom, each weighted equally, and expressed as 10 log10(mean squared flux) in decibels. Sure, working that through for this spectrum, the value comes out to 19.8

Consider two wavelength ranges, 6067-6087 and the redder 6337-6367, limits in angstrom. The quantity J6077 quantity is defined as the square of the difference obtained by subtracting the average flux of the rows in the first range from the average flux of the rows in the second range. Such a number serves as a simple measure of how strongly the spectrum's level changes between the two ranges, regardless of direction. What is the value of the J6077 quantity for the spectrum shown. 0.01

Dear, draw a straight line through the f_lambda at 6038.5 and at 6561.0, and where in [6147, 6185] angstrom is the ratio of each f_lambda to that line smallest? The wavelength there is 6173.5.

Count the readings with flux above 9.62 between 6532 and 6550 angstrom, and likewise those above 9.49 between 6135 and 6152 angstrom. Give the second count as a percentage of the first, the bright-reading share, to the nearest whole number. 50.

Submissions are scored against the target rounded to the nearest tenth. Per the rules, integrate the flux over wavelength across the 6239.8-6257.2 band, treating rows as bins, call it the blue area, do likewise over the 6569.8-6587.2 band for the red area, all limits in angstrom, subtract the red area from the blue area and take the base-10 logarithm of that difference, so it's 1.5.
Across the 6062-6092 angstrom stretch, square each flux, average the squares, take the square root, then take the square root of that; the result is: 3.072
